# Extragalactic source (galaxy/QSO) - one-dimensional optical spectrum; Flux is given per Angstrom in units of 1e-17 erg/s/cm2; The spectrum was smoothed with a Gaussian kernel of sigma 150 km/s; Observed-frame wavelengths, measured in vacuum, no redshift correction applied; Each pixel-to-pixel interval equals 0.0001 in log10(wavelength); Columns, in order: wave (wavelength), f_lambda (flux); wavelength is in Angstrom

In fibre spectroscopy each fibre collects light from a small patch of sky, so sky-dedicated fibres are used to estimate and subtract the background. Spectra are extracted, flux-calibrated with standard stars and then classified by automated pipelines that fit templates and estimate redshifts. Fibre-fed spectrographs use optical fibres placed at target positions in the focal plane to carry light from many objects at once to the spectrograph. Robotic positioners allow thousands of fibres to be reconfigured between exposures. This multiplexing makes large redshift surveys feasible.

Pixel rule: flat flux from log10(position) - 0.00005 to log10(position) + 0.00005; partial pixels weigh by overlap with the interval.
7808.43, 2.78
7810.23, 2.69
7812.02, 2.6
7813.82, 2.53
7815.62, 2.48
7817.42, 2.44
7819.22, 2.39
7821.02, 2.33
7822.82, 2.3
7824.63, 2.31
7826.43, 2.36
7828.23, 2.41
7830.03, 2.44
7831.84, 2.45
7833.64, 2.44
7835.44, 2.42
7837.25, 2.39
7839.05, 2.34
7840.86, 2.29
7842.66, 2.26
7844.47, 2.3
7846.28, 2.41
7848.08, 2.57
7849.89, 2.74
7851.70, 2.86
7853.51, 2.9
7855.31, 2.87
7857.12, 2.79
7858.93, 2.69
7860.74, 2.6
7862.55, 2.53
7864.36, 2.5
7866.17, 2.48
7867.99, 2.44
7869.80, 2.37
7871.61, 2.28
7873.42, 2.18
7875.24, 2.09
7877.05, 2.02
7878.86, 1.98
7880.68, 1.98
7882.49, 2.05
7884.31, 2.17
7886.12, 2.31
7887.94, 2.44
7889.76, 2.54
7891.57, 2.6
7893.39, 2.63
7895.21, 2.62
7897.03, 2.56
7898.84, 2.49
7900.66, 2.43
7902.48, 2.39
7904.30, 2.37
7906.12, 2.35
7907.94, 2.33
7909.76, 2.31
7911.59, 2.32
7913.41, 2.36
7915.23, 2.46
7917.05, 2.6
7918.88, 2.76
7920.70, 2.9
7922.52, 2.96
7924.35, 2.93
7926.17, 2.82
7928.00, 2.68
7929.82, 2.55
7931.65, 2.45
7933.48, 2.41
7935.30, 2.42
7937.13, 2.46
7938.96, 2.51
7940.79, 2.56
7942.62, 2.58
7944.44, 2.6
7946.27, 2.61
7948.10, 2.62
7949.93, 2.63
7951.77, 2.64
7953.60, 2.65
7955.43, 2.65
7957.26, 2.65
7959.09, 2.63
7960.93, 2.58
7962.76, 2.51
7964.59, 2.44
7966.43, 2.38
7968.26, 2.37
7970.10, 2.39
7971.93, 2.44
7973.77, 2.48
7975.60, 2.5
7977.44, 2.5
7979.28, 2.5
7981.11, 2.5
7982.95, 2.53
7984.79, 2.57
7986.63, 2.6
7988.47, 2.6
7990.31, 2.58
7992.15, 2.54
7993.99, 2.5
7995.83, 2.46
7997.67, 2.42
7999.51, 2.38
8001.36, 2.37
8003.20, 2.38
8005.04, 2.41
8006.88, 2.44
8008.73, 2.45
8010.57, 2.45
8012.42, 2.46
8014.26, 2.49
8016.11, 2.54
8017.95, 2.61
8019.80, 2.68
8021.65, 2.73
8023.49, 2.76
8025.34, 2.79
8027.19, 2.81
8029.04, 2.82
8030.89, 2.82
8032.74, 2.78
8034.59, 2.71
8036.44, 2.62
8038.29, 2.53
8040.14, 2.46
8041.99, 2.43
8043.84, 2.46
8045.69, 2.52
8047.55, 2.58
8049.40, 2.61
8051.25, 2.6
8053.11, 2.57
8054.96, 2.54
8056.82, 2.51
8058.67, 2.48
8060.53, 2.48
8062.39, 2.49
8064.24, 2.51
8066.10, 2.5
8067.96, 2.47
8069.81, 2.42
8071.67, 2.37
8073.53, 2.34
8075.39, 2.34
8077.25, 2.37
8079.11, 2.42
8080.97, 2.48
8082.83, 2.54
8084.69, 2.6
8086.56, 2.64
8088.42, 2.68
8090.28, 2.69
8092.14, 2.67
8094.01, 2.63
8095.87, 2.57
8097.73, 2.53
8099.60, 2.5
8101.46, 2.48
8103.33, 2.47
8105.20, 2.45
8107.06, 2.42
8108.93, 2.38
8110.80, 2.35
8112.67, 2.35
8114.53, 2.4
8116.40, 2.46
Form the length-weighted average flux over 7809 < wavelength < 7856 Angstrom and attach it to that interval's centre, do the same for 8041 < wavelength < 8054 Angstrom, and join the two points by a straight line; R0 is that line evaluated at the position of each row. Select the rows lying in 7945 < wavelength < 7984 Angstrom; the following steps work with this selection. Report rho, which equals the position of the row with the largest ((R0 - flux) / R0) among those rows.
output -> 7968.26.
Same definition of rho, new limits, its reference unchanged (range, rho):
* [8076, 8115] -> 8112.67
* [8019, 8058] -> 8041.99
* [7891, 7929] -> 7909.76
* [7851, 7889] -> 7880.68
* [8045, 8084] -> 8075.39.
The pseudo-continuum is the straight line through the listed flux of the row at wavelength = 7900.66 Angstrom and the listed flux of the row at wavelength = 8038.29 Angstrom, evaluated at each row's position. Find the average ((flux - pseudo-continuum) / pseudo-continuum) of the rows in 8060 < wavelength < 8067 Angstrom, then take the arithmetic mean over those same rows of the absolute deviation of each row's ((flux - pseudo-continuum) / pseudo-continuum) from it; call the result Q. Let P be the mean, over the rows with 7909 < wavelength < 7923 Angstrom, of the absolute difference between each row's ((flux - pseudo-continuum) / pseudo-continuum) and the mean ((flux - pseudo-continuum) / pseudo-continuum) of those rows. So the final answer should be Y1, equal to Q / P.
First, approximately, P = 0.089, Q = 0.003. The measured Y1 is 0.0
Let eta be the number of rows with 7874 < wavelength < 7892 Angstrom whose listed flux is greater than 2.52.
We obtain 2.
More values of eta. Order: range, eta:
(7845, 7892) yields 11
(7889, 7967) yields 25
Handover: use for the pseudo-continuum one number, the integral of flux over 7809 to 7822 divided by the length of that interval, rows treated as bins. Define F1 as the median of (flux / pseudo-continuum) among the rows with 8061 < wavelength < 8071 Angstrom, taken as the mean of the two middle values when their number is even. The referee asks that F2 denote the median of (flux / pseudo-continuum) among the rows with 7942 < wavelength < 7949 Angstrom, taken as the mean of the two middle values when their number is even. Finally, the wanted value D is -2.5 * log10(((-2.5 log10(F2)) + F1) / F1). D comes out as 0.05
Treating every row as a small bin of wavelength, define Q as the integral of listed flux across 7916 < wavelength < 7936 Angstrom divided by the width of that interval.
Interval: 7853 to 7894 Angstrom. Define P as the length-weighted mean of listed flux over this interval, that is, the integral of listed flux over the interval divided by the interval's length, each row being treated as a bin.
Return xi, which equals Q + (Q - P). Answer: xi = 2.96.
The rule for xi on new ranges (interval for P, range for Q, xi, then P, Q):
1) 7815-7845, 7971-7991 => 2.68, 2.37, 2.53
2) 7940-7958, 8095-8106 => 2.38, 2.62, 2.50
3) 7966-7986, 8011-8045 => 2.80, 2.47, 2.64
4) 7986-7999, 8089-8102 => 2.65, 2.52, 2.59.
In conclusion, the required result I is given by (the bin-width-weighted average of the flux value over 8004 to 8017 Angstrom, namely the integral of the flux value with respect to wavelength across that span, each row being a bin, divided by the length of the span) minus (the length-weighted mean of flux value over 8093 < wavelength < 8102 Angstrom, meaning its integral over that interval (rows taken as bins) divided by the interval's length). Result -0.08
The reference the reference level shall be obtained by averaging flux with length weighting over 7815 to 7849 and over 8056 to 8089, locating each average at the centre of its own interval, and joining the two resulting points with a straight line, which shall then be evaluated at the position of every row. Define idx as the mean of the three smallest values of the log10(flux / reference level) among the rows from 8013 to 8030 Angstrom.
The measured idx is 0.02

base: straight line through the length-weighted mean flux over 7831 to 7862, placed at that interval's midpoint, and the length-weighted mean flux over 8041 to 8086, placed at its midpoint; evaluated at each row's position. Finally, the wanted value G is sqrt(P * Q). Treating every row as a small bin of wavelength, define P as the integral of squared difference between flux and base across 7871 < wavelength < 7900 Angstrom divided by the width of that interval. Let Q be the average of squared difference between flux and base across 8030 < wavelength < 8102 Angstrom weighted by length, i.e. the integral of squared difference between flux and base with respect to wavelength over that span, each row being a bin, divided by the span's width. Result 0.040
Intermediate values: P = 0.11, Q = 0.01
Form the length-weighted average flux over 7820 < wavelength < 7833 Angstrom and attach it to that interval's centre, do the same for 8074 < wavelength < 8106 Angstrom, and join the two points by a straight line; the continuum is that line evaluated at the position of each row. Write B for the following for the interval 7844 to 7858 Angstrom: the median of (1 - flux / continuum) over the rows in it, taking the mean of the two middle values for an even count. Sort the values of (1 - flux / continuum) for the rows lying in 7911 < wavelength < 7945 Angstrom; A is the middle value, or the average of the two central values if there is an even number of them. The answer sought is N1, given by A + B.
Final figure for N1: -0.206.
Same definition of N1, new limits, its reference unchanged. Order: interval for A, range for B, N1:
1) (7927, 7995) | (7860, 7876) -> -0.047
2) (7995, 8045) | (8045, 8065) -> -0.009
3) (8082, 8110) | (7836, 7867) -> -0.062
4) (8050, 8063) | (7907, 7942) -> -0.029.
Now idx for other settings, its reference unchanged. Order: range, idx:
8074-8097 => -0.02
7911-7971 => -0.01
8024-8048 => 0.00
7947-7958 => 0.03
